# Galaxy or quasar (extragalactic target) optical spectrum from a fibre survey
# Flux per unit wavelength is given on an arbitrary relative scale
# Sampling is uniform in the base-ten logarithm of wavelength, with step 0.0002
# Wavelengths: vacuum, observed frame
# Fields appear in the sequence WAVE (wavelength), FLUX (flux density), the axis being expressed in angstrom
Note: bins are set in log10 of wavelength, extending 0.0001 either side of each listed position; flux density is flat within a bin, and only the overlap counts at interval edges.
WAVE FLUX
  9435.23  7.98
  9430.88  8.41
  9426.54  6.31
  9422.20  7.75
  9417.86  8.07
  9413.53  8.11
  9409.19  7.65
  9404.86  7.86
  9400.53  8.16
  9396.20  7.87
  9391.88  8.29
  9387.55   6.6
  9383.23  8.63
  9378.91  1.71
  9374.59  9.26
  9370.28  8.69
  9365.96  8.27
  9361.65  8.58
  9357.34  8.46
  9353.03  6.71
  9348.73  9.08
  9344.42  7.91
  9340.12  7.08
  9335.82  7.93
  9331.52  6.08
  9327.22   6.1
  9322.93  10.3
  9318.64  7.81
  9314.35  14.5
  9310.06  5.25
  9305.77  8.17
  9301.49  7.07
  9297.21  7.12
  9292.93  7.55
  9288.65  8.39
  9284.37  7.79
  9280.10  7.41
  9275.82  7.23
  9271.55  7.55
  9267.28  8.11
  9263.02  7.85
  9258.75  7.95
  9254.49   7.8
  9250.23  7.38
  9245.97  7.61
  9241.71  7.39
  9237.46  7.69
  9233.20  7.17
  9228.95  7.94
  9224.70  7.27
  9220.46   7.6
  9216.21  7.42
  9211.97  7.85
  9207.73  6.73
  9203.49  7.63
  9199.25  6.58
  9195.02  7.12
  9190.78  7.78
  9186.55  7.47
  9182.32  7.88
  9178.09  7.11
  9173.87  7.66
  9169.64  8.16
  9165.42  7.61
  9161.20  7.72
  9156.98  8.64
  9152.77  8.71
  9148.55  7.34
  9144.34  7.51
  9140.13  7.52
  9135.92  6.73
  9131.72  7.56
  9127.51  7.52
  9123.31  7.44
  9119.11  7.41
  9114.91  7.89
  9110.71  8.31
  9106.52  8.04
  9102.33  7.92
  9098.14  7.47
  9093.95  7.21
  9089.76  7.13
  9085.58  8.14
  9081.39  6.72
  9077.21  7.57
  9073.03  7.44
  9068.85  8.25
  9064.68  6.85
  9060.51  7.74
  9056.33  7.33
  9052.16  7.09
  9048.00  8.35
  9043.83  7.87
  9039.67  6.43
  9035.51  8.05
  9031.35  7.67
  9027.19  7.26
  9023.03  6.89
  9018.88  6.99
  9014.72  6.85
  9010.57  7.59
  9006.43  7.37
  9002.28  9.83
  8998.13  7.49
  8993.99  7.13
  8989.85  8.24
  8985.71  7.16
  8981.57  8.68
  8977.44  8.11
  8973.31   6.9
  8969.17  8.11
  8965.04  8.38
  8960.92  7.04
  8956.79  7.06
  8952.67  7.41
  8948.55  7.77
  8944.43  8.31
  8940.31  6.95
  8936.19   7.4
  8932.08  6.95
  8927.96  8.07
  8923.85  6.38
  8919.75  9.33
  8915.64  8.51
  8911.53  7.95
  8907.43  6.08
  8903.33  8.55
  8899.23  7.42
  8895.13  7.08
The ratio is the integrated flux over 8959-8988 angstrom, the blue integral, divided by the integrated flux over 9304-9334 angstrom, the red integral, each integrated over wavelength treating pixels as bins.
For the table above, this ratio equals 0.90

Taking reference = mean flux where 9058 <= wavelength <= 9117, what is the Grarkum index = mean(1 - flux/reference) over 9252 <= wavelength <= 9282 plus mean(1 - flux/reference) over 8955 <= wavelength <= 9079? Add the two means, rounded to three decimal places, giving -0.007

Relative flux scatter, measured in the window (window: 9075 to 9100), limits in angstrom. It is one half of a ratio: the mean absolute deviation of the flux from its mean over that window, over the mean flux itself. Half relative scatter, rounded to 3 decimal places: 0.024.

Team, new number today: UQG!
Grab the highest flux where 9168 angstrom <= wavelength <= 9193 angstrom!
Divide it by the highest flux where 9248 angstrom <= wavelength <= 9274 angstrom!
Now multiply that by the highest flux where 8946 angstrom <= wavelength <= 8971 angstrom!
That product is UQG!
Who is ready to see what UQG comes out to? 8.43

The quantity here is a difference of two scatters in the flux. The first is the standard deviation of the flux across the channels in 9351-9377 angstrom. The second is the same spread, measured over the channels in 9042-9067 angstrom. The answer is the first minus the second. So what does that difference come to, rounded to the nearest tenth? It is 0.3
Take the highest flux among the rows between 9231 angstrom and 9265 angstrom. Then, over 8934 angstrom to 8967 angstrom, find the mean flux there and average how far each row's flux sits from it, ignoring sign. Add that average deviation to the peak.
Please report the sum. 8.4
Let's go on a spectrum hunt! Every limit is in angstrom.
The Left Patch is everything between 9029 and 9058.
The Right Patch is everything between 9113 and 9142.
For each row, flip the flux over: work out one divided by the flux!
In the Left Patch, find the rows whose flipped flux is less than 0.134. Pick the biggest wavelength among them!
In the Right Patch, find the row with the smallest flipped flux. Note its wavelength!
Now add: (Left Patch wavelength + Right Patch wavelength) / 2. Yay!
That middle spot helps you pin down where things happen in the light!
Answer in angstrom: 9081.5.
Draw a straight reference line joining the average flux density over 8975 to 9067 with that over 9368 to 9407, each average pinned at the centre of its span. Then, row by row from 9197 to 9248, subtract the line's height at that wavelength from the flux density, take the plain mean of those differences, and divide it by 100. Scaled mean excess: -0.0011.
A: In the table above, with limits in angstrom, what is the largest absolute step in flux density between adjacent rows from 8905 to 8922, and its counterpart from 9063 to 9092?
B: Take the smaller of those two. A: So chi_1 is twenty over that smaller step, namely 14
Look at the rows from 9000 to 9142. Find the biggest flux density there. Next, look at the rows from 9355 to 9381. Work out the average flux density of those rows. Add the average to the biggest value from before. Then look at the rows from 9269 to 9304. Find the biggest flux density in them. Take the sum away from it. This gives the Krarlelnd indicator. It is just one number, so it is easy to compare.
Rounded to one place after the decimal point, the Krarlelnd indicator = -8.9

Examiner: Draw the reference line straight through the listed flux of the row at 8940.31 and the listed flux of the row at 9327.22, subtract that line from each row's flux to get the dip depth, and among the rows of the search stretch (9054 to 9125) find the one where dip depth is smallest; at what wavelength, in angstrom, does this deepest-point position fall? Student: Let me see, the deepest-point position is 9081.39 angstrom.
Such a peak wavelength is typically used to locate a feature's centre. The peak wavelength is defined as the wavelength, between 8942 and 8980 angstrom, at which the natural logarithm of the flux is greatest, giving 8965.04 angstrom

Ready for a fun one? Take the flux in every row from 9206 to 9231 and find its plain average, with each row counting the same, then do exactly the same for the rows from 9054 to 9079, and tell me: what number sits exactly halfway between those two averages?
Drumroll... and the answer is 7.50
